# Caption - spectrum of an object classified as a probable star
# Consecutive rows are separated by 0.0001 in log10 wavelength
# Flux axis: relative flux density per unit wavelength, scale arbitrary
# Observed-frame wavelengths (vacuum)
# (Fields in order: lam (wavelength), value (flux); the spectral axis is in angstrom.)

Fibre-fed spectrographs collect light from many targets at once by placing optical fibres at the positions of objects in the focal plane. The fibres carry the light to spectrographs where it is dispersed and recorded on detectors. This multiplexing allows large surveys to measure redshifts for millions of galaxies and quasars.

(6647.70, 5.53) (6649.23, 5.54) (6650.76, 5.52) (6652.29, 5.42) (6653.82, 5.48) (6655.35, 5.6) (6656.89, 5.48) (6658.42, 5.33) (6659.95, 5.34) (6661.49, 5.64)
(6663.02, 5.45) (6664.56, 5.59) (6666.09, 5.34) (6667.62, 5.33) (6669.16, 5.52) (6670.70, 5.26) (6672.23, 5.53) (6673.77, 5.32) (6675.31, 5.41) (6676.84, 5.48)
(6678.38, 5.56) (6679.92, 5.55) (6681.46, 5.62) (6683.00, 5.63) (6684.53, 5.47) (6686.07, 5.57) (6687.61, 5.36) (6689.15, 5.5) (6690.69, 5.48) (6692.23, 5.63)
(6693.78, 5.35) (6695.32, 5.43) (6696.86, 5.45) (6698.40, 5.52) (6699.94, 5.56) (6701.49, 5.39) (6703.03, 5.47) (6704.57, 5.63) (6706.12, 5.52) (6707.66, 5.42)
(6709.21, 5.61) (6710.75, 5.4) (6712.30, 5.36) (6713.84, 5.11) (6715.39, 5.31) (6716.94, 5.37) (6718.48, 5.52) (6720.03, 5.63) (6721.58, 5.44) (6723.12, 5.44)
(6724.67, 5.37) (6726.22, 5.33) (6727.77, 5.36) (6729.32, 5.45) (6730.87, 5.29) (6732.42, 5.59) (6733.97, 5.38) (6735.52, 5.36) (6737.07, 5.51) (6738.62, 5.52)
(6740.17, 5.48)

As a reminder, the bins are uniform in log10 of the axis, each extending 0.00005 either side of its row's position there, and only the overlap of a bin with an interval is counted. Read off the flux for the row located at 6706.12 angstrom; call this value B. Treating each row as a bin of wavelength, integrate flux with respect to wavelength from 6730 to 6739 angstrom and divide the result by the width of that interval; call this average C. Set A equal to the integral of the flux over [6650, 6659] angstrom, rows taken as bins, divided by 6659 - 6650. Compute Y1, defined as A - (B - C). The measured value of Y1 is 5.40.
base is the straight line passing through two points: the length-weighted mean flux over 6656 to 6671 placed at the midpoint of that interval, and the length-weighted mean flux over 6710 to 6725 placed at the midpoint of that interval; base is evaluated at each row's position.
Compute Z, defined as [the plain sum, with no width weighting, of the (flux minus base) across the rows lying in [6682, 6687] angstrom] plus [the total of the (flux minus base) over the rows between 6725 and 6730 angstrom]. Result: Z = 0.4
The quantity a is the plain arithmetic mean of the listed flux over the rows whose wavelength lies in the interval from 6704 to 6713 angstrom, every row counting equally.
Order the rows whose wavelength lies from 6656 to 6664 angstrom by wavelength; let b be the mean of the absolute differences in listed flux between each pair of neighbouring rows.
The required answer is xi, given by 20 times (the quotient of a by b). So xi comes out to 676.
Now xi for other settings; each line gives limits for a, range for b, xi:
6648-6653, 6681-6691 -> 1030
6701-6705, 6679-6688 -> 999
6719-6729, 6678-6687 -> 1551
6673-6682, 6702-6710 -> 784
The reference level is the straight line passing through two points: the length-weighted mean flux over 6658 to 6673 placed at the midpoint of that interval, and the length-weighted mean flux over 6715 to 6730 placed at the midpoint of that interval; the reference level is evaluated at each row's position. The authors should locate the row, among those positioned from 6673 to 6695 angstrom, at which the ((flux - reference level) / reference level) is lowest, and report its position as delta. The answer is 6673.77 angstrom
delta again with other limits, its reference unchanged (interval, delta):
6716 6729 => 6726.22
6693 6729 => 6713.84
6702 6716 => 6713.84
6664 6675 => 6670.70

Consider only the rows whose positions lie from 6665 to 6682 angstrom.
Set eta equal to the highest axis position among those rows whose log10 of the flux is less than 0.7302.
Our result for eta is 6673.77 angstrom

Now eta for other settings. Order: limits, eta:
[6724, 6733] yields 6730.87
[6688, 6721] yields 6716.94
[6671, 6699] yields 6693.78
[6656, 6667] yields 6666.09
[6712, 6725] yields 6724.67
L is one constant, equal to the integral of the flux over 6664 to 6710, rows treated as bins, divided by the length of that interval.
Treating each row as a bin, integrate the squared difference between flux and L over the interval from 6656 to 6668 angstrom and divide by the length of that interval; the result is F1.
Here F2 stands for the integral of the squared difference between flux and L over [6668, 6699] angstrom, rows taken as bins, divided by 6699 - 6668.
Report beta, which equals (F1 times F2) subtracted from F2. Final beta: 0.010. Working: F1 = 0.0154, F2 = 0.010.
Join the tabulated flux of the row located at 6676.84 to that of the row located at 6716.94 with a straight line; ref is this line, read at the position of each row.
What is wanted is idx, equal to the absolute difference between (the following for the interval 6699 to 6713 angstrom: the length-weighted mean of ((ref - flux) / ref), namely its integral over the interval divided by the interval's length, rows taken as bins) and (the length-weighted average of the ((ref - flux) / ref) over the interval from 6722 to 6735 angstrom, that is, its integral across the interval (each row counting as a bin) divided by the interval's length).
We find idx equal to 0.004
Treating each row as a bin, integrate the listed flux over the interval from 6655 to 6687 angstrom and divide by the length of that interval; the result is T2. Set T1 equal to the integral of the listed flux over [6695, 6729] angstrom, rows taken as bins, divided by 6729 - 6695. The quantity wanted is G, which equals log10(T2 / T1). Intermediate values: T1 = 5.44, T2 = 5.47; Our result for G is 0.0029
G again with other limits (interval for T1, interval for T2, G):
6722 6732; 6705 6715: 0.0016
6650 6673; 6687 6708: 0.0020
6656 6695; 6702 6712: 0.0024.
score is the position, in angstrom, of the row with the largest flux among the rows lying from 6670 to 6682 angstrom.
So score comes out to 6681.46 angstrom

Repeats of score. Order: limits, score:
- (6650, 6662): 6661.49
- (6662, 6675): 6664.56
